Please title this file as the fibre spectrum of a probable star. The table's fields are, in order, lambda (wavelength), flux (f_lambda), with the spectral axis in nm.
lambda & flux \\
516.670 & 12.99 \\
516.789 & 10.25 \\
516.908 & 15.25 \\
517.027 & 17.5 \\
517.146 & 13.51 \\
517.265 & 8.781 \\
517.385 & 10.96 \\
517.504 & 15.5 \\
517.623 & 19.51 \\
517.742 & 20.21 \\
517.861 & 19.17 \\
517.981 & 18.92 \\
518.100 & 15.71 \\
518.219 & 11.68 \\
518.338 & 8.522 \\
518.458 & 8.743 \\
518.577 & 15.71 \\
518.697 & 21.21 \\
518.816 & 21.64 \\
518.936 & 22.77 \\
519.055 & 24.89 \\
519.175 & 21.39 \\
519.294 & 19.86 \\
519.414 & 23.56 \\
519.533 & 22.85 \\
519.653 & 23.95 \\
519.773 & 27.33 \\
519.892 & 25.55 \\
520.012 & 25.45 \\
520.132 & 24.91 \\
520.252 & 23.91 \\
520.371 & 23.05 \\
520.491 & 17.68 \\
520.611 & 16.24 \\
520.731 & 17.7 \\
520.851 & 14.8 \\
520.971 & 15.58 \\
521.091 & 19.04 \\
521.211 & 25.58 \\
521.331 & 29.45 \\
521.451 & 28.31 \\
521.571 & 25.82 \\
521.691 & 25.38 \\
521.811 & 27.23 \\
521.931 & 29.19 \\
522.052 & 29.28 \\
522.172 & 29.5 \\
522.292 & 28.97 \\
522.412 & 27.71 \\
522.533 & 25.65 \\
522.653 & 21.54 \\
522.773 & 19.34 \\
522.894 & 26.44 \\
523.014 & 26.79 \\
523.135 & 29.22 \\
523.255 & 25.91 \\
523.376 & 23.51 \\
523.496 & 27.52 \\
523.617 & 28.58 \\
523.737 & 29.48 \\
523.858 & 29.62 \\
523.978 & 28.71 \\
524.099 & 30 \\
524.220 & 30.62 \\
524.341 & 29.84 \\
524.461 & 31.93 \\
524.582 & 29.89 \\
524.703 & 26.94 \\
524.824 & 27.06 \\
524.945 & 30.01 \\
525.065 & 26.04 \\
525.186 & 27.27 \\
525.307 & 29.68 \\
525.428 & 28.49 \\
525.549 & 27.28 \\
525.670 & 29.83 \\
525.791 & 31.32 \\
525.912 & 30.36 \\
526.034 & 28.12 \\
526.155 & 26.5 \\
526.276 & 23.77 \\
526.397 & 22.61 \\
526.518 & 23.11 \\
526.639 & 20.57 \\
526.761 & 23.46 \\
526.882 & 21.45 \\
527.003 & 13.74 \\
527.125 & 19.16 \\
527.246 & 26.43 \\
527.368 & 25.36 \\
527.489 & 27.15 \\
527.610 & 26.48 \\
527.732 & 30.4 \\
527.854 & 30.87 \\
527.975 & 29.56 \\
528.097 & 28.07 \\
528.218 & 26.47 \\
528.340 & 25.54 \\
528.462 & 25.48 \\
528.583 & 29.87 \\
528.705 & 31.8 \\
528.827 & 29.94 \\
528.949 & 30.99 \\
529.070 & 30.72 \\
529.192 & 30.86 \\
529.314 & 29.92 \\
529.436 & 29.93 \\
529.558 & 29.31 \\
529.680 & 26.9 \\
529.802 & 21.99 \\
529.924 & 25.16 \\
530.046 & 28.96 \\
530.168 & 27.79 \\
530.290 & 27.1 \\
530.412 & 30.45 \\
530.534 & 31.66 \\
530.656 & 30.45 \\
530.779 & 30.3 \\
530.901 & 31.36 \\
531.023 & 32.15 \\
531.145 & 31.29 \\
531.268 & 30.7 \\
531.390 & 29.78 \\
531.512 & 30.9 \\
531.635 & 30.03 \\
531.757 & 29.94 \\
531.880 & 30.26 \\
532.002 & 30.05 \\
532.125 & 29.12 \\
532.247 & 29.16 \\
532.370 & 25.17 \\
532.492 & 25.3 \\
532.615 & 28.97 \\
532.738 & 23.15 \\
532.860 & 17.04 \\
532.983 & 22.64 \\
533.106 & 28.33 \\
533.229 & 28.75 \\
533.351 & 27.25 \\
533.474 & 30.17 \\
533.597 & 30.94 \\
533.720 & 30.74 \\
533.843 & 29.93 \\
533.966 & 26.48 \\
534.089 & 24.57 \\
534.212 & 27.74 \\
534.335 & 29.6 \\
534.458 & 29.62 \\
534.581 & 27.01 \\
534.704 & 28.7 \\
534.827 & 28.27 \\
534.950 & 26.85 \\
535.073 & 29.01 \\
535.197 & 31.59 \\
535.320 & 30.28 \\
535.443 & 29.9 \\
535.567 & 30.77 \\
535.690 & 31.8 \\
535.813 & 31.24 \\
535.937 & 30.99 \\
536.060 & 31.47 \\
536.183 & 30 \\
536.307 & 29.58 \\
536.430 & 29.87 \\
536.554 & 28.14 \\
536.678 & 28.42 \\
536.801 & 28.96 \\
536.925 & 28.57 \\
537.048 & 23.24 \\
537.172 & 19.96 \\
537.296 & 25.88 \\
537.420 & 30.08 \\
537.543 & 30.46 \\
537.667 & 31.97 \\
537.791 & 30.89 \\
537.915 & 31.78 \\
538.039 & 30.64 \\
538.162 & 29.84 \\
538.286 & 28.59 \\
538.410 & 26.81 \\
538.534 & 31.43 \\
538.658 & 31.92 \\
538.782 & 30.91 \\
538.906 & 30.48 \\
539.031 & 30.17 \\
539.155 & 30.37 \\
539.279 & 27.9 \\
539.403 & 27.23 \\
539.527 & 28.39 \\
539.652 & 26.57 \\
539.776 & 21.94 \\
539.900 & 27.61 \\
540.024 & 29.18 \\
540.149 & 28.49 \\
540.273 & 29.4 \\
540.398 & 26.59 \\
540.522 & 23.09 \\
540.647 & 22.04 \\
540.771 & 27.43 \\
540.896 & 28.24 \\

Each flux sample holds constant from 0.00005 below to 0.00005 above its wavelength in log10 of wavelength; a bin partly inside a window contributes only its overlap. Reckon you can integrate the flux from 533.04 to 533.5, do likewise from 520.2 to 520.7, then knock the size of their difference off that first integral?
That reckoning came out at 10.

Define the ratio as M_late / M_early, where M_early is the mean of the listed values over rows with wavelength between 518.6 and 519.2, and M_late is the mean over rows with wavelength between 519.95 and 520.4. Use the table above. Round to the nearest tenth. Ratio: 1.1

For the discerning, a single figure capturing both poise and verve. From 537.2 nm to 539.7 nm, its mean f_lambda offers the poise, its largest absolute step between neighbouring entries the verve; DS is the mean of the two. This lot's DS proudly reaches 17.1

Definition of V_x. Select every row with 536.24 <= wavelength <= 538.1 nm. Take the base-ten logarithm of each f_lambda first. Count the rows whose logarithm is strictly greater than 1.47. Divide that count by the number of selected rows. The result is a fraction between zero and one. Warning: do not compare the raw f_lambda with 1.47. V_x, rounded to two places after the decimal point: 0.53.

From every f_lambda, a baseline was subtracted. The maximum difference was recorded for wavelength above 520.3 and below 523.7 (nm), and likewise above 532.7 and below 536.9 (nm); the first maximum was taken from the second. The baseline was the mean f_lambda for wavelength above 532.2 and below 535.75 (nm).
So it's 2.3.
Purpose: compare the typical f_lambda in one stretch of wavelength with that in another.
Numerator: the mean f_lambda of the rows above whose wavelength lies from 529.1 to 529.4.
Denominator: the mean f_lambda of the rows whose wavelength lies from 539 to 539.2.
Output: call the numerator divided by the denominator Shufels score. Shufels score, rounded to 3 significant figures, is 1.00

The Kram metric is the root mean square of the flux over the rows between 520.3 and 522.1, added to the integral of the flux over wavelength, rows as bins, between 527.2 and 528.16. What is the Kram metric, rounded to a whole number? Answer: 51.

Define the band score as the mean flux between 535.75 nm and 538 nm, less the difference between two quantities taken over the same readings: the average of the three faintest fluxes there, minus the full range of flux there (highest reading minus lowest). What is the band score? 18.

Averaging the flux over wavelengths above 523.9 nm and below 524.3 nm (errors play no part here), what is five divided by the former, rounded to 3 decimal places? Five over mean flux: 0.168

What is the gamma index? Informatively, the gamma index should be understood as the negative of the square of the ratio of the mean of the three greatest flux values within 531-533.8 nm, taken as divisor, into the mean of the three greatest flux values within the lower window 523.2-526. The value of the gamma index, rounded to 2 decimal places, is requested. -0.99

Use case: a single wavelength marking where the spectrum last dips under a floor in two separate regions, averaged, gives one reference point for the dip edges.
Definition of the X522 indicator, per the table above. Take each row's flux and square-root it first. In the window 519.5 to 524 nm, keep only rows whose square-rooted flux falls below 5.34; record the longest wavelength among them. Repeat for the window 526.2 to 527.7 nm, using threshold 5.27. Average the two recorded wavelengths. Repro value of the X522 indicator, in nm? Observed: 525.55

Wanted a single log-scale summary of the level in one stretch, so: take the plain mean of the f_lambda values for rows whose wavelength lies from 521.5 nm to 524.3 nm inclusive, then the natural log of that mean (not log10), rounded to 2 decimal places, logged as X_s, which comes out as 3.30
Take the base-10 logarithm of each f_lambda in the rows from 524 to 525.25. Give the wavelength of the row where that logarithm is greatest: 524.461 nm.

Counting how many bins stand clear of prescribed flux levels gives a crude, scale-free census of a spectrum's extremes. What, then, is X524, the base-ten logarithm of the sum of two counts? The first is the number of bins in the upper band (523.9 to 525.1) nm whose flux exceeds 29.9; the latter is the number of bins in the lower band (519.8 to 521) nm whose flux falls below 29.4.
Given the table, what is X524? 1.15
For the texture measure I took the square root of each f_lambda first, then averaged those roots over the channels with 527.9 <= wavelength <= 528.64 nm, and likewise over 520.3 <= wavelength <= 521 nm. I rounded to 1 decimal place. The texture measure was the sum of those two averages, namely 9.4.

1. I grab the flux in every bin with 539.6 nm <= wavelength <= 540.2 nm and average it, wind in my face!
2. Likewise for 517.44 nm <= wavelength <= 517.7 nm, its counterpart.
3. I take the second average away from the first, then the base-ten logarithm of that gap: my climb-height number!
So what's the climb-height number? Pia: 1.0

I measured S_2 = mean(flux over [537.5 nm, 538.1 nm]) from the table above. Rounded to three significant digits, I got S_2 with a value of 31.1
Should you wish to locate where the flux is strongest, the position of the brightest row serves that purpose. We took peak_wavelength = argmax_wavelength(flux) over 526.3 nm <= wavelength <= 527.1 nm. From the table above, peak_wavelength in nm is 526.761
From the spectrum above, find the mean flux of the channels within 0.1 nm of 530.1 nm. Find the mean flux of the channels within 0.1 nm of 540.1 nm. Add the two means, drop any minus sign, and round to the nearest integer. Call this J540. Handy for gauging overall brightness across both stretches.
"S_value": 57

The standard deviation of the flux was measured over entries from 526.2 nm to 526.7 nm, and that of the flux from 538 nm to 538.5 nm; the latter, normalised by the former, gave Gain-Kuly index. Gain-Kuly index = 1.2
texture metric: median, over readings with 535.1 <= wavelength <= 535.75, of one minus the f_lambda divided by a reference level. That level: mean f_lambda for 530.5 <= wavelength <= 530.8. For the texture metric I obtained 0.00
